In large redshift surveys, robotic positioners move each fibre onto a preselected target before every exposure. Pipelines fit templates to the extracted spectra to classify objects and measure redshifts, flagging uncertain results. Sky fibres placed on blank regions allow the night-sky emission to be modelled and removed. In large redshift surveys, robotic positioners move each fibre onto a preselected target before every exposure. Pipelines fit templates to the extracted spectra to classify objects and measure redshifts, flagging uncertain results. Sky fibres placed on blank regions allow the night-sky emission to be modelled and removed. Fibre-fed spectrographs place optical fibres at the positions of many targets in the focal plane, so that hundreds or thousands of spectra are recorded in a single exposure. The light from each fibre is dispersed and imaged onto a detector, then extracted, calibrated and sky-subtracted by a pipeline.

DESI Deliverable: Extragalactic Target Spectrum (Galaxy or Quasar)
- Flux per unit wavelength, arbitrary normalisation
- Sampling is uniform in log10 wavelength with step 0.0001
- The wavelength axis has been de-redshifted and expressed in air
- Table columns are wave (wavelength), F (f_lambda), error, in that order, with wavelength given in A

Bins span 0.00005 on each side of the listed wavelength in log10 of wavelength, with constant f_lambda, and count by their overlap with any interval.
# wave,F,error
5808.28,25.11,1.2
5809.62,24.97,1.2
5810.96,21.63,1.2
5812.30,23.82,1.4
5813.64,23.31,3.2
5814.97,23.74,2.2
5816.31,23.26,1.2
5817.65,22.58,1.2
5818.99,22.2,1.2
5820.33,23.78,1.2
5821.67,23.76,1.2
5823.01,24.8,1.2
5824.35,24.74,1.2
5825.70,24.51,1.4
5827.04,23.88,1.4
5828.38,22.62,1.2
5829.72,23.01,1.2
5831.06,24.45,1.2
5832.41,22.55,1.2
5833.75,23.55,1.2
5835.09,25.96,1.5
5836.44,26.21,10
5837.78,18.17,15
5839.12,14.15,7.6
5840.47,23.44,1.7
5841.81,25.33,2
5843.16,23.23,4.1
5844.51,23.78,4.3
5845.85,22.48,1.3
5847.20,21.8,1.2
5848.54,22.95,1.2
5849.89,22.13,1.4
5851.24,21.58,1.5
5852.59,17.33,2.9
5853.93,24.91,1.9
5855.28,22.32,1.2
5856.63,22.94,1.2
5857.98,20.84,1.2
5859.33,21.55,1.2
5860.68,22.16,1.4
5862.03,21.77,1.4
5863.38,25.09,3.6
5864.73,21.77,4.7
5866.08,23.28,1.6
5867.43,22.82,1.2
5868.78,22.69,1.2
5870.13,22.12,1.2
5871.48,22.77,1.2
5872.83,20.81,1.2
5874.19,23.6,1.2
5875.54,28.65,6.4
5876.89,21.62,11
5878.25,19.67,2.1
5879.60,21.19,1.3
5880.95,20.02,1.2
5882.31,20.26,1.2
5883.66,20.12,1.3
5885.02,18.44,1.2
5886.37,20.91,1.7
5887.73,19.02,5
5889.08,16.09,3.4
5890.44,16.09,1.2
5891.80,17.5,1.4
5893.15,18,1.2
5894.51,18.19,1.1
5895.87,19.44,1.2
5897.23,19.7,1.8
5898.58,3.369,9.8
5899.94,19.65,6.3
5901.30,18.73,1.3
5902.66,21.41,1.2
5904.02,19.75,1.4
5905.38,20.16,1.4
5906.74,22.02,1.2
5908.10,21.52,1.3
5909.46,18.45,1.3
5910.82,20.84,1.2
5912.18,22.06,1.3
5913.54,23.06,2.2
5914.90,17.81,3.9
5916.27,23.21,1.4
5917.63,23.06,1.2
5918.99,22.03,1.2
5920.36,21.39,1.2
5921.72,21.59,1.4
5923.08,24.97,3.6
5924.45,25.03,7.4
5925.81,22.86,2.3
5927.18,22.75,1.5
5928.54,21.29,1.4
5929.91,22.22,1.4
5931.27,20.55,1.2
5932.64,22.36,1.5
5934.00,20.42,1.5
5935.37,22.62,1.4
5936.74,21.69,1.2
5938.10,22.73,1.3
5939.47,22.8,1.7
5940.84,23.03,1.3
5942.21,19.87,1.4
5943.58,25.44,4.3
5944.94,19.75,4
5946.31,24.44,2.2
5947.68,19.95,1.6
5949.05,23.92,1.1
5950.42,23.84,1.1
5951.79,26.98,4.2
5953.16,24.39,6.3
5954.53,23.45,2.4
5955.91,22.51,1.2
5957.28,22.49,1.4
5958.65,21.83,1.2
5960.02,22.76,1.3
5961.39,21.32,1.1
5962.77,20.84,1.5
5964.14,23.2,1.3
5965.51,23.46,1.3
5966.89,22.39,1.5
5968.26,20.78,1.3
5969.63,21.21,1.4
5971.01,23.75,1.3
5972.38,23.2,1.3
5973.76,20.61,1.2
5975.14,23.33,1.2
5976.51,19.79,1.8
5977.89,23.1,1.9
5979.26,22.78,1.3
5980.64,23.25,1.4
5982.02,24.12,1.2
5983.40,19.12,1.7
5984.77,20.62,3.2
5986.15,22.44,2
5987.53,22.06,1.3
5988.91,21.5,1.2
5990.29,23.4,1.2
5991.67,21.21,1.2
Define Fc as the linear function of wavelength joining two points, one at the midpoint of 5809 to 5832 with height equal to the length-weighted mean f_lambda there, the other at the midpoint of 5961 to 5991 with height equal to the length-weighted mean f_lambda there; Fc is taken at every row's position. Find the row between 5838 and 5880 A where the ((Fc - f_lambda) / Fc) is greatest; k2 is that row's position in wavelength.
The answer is 5839.12 A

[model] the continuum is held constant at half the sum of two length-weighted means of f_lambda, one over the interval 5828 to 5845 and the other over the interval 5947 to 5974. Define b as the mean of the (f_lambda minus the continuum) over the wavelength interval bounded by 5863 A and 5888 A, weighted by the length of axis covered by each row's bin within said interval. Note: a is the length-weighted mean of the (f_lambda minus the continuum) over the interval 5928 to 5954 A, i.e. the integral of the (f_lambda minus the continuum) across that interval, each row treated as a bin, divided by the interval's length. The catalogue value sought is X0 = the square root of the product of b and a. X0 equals 0.40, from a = -0.2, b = -0.9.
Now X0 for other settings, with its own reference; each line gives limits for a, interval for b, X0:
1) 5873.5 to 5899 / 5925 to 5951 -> 1.31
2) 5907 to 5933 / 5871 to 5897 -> 1.44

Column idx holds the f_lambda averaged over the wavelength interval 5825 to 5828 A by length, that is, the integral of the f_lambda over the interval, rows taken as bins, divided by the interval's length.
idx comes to 24.00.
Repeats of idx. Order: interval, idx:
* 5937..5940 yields 22.65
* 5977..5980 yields 22.74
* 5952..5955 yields 24.45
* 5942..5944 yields 22.93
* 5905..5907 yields 21.03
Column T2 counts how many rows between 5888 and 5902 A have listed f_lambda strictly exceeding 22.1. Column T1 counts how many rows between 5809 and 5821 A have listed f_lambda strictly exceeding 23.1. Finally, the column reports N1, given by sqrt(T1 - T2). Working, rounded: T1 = 6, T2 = 0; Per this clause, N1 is 2.4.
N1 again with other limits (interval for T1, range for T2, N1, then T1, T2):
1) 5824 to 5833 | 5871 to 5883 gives 1.0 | 4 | 3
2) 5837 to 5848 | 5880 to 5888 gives 2.0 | 4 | 0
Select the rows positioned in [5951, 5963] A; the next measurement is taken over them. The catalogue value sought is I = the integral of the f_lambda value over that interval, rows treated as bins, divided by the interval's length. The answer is 23.0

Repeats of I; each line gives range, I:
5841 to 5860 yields 22.4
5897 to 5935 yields 20.8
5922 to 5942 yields 22.4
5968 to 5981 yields 22.2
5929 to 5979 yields 22.4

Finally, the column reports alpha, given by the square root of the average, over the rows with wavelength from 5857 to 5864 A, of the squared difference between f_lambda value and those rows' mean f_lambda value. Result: 1.47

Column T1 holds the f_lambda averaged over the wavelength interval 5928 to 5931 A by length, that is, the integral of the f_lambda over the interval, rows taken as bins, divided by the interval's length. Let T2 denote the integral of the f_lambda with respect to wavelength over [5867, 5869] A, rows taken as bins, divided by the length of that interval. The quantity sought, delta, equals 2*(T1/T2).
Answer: 1.90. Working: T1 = 22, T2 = 22.8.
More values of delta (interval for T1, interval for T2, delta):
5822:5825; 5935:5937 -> 2.23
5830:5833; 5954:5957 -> 2.05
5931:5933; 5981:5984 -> 1.96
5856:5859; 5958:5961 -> 1.96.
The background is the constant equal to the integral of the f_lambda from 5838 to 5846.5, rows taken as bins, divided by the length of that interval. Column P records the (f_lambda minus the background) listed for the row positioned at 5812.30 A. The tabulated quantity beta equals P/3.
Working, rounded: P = 2.0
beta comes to 0.7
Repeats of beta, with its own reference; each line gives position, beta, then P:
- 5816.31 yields 0.5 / 1.4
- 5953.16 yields 0.8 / 2.5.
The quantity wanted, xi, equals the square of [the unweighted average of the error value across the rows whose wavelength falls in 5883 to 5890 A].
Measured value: 6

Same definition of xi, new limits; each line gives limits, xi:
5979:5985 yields 3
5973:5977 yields 2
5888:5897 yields 3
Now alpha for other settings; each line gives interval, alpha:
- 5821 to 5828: 0.44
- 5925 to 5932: 0.89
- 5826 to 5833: 0.74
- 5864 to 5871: 0.53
